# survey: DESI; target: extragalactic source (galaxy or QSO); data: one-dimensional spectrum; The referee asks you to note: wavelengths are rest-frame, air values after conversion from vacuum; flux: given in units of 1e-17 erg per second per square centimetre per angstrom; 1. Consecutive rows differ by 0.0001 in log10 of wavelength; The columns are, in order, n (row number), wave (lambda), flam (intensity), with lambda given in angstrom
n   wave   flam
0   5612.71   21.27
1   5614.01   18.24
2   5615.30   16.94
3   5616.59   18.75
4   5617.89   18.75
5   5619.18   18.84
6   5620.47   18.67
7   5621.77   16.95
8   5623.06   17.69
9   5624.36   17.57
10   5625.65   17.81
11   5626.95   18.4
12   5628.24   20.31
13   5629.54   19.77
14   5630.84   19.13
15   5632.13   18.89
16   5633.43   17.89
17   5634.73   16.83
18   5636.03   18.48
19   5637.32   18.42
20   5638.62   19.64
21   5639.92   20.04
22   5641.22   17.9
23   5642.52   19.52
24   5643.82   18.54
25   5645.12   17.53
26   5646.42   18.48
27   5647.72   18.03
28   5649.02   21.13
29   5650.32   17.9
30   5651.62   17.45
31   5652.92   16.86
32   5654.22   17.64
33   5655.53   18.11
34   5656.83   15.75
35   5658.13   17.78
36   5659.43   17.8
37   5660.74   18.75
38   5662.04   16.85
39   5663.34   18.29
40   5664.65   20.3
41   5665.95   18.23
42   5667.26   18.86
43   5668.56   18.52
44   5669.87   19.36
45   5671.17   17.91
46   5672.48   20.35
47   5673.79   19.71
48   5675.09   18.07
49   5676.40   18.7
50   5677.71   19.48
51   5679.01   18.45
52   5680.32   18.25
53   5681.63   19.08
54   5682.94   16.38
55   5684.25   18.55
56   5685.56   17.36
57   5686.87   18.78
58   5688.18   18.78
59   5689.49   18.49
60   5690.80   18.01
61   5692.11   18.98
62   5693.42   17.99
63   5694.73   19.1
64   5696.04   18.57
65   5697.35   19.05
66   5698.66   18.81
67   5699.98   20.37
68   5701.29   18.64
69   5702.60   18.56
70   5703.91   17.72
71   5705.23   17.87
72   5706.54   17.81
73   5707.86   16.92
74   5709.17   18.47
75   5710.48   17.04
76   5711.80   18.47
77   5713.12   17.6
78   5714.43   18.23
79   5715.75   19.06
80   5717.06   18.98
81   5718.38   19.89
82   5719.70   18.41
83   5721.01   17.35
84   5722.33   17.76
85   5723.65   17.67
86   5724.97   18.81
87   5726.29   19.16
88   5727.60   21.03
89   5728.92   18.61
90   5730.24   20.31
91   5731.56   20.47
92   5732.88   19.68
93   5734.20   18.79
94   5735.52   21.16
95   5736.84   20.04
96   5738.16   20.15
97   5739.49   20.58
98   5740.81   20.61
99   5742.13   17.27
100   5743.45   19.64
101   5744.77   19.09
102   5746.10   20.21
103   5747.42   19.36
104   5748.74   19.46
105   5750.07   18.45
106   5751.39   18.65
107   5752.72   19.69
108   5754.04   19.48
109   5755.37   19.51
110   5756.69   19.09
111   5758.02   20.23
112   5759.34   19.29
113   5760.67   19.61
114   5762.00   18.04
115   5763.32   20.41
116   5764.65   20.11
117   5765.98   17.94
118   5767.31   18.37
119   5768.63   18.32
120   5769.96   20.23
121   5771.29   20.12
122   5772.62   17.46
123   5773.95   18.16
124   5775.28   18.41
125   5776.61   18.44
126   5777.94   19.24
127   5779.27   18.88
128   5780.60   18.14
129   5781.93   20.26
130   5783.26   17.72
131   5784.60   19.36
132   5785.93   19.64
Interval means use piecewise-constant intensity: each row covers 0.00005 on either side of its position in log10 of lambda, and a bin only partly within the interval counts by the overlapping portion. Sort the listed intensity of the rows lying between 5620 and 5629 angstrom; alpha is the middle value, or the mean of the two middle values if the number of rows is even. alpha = 17.8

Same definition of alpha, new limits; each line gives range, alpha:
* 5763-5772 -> 20.1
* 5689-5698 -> 18.6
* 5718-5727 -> 18.4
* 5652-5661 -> 17.8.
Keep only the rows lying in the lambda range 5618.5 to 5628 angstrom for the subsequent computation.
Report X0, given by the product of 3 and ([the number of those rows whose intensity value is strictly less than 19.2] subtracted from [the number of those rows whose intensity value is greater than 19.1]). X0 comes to -21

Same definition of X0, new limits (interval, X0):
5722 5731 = -6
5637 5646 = -3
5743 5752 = 3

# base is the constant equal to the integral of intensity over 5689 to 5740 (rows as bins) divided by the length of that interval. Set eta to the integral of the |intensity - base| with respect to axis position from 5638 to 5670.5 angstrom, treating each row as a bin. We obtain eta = 33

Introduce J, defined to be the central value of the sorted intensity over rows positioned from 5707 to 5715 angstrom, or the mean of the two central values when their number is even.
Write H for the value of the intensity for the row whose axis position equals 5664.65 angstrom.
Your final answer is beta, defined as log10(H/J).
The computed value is 0.05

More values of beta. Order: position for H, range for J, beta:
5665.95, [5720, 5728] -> 0.00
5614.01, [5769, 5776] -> 0.00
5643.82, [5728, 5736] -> -0.03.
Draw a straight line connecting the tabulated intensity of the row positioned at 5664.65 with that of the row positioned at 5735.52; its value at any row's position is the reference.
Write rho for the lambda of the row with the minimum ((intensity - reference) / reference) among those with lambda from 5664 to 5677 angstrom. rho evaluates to 5671.17 angstrom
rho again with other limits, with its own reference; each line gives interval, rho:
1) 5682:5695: 5682.94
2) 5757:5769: 5765.98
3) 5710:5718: 5710.48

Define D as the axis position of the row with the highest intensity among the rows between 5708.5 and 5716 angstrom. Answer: 5715.75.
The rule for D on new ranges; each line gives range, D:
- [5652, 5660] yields 5655.53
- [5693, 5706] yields 5699.98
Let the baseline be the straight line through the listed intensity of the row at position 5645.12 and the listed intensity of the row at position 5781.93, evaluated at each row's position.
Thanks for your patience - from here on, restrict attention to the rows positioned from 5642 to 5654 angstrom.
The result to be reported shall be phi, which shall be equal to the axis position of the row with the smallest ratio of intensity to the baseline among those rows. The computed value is 5652.92 angstrom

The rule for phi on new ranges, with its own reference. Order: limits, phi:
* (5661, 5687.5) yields 5682.94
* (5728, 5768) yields 5742.13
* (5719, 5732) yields 5721.01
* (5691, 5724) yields 5707.86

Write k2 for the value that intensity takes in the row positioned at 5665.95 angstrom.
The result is 18.23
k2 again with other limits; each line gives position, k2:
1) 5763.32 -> 20.41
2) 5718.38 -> 19.89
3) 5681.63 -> 19.08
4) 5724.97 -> 18.81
